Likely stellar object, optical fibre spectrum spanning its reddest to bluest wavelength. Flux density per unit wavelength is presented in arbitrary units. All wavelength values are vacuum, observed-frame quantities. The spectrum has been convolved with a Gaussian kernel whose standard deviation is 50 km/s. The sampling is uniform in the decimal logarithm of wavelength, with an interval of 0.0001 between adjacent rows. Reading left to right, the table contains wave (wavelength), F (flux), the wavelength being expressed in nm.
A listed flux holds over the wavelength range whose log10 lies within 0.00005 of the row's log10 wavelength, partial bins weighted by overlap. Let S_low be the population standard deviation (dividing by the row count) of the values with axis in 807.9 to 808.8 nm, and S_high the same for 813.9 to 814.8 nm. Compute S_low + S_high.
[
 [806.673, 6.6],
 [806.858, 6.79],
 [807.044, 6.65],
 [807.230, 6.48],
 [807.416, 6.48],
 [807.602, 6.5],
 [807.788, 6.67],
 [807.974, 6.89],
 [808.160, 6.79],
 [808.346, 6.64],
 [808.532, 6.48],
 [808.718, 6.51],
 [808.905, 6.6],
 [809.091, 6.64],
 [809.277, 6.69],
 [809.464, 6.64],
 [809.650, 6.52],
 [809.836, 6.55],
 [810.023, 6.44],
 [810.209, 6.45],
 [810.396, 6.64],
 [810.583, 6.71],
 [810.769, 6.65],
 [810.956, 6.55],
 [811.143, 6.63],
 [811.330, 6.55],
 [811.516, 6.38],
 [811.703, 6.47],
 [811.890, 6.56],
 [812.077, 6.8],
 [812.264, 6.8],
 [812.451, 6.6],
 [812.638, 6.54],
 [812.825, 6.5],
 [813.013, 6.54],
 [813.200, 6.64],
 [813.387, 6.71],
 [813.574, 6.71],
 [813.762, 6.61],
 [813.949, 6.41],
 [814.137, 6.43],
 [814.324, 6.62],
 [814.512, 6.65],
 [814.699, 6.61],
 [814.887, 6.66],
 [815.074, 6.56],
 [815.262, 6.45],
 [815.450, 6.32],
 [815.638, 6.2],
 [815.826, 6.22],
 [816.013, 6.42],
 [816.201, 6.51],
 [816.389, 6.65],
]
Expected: 0.26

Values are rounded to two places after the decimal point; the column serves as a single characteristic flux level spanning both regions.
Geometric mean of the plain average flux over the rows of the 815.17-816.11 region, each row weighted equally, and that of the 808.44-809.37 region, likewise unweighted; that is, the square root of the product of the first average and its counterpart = 6.45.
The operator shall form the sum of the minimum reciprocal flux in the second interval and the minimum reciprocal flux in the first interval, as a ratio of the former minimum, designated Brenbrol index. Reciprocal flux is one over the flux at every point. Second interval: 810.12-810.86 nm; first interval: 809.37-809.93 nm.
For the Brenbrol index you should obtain 2.01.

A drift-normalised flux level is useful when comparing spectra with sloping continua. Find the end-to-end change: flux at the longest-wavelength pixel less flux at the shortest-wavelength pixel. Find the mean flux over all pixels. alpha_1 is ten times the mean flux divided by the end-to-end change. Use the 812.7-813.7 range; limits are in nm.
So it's 315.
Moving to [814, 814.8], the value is 365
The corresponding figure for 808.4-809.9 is 940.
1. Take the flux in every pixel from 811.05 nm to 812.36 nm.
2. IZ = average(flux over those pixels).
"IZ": 6.60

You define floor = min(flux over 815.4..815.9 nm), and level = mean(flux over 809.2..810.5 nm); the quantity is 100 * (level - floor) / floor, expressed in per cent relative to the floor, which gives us 5.8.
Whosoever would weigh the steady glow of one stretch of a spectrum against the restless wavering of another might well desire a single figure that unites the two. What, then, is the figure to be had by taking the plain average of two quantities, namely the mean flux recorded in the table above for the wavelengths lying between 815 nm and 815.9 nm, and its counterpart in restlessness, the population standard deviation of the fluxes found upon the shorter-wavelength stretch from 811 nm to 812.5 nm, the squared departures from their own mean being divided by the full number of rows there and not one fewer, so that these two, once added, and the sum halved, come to 3.24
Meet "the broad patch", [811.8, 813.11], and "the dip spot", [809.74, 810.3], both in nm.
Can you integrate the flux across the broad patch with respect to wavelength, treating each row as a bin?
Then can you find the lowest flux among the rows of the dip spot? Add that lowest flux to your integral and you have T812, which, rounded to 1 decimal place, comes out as 15.1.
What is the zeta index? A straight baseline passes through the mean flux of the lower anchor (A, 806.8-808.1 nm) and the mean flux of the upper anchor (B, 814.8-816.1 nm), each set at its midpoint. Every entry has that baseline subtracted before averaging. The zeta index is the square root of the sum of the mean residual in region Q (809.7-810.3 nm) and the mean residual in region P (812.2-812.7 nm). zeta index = 0.27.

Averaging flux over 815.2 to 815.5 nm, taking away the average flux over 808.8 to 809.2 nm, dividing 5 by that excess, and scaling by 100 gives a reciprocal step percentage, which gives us -2128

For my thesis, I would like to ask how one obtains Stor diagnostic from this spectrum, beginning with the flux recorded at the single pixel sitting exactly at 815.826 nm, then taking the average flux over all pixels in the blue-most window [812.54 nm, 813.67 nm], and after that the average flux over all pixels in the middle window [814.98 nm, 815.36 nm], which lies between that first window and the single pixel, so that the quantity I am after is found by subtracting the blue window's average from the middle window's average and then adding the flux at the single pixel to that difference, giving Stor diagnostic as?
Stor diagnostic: 6.12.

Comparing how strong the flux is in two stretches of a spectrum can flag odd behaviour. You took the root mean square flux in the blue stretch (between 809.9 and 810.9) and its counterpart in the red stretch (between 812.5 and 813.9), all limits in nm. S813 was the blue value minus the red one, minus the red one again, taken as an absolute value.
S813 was 6.64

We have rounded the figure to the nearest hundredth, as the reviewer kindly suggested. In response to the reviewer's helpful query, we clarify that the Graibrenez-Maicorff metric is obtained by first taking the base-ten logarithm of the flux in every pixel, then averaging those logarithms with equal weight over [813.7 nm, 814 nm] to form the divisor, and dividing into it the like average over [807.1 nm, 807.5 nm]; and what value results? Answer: 1.00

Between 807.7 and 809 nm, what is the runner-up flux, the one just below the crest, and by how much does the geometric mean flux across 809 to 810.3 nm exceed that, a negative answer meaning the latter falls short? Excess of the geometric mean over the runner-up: -0.23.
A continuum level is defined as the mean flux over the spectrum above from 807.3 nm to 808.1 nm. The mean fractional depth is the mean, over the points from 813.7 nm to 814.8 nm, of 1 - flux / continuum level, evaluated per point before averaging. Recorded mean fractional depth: 0.012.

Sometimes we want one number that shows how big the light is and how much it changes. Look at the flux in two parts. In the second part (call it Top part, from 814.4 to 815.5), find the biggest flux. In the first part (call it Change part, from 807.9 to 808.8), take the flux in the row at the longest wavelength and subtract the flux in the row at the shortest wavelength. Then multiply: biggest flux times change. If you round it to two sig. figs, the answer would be -2.5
